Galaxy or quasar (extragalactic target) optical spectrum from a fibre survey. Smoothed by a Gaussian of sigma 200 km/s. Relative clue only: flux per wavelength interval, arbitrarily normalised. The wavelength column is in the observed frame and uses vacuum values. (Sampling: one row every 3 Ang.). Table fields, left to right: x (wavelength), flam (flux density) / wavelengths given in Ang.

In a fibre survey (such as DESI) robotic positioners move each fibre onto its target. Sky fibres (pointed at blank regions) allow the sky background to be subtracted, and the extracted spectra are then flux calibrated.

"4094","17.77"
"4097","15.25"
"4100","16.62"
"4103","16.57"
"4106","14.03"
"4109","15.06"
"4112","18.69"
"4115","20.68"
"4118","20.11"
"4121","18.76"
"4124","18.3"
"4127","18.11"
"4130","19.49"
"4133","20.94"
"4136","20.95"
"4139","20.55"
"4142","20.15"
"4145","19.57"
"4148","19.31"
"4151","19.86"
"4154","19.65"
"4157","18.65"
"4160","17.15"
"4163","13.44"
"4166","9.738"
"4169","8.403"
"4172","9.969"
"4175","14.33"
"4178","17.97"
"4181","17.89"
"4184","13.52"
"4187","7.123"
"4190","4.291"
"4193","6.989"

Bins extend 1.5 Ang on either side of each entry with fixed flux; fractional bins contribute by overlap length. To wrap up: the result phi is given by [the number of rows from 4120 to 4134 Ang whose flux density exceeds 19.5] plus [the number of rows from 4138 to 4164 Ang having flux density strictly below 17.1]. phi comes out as 2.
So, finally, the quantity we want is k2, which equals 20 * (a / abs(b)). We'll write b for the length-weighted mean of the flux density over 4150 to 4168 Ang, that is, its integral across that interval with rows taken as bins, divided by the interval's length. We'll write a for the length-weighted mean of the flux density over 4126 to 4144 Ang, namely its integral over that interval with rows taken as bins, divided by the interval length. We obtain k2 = 25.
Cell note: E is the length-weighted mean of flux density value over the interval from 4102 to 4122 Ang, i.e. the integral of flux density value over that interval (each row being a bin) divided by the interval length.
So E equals 17.7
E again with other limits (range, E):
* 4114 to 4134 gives 19.4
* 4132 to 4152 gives 20.2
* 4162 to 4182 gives 13.0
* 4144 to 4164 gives 18.3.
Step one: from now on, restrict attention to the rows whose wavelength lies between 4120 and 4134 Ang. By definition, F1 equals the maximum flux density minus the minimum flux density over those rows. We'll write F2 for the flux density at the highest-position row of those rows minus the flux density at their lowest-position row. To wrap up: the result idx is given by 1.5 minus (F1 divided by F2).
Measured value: 0.2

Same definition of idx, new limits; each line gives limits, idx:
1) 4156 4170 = 2.5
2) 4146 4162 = 2.8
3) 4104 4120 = 0.4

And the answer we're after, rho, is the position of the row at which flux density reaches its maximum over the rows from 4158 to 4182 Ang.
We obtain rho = 4178 Ang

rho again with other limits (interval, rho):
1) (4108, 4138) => 4136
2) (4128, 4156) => 4136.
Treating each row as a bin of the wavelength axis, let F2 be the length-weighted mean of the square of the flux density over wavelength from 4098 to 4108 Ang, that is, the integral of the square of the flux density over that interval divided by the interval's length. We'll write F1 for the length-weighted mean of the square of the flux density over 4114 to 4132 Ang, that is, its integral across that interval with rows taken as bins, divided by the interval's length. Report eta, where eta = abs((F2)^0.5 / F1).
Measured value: 0.042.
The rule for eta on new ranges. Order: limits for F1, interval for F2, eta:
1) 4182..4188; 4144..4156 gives 0.141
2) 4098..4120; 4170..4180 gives 0.047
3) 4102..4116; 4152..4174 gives 0.050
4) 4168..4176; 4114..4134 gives 0.157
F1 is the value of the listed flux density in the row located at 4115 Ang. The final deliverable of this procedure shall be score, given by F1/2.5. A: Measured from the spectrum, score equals 8.3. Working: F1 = 20.68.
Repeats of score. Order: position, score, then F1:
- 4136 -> 8.4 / 20.95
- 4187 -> 2.8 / 7.123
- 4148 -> 7.7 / 19.31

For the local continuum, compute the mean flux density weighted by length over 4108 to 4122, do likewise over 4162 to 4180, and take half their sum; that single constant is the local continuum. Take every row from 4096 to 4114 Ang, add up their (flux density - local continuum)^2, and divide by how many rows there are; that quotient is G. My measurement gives 2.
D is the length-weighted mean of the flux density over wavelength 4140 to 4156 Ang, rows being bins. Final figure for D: 19.7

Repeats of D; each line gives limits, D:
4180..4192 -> 10.3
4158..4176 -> 12.3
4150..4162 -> 18.6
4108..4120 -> 18.8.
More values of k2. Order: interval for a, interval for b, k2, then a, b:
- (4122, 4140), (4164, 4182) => 30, 19.7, 13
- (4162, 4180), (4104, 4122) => 14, 12.4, 18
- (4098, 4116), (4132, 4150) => 17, 16.8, 20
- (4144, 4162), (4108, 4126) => 20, 18.9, 19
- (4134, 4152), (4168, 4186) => 29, 20.1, 14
